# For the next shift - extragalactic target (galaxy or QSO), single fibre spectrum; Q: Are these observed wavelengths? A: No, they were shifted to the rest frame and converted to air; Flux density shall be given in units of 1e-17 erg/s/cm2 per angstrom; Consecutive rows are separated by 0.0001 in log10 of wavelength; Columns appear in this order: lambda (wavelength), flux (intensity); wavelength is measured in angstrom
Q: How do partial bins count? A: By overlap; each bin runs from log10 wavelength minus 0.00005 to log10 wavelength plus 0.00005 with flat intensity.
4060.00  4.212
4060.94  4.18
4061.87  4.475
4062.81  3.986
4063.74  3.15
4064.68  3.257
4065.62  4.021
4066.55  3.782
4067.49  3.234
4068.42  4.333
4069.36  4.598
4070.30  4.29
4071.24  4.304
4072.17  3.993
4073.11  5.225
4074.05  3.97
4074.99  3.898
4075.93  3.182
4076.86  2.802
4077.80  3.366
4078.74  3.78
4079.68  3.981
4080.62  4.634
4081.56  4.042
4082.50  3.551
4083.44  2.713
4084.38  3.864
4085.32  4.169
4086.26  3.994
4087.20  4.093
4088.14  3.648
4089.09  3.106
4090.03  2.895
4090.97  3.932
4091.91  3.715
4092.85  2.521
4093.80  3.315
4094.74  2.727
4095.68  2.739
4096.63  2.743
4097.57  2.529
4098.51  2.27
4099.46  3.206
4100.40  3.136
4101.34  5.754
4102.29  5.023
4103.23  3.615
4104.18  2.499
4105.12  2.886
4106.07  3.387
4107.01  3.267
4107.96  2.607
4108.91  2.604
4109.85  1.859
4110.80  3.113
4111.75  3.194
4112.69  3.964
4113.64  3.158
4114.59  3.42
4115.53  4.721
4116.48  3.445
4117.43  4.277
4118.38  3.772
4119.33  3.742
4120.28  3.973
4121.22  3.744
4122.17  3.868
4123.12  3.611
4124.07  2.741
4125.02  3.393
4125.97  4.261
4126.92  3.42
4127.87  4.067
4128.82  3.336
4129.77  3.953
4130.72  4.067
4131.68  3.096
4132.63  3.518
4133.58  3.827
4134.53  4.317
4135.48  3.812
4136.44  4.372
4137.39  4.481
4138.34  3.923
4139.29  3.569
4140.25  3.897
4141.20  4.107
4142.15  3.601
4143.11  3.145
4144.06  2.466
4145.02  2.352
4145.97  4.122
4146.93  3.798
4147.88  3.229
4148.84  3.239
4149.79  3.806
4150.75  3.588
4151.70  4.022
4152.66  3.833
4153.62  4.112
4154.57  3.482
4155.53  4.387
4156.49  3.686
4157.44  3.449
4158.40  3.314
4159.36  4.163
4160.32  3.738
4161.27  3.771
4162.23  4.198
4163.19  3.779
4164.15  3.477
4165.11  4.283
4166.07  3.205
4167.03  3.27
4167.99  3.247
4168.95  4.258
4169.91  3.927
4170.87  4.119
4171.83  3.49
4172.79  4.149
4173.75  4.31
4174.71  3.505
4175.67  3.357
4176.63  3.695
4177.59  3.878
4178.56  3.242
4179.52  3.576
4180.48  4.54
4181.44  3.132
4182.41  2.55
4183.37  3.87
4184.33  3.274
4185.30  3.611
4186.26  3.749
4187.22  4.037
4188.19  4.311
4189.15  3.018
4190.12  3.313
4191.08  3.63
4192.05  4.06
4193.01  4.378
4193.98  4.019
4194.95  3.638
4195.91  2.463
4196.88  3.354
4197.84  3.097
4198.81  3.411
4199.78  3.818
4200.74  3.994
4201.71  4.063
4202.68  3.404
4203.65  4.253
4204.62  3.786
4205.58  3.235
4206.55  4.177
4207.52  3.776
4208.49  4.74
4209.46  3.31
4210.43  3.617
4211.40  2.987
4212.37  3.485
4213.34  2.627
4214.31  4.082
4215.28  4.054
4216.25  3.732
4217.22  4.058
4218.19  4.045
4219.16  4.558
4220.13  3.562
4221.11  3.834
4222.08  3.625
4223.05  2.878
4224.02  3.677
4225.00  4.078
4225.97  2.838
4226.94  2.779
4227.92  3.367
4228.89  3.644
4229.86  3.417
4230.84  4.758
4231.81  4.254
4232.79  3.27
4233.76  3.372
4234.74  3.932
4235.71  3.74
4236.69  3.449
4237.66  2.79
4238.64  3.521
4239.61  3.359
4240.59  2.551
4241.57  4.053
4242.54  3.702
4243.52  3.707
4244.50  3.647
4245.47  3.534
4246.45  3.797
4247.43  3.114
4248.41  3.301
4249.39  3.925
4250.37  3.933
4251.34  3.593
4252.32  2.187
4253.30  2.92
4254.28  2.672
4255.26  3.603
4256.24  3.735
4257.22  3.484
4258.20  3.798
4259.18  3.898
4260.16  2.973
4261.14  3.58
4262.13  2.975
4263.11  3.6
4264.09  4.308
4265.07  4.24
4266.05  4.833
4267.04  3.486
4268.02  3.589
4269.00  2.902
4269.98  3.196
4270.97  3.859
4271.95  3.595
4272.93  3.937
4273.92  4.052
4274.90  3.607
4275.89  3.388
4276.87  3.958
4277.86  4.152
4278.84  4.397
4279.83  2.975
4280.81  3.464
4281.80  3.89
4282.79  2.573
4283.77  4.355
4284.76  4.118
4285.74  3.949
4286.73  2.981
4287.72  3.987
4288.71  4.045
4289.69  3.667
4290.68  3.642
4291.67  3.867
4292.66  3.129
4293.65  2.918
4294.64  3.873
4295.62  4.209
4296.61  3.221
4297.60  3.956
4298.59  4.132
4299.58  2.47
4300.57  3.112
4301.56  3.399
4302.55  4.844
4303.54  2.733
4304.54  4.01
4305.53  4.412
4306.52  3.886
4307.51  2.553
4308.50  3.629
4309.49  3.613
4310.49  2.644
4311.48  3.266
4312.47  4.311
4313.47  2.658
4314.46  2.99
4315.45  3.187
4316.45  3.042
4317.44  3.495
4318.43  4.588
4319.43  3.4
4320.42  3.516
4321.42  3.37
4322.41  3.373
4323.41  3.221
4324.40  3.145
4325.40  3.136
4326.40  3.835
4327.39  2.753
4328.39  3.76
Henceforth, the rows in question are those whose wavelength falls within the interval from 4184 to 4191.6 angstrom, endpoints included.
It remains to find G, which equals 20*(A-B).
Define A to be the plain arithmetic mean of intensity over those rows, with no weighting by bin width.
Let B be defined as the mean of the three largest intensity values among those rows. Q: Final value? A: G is -8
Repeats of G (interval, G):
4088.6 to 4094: -8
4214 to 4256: -19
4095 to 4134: -34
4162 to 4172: -10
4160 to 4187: -14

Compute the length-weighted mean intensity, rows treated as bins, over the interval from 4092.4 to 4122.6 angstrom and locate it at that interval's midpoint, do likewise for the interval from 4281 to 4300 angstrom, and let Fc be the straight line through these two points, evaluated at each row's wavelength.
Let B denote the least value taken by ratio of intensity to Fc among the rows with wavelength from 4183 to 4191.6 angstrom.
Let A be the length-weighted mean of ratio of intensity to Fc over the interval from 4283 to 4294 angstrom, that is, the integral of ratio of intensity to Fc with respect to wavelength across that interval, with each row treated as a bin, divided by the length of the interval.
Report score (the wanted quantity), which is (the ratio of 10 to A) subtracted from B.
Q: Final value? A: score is -9.0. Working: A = 1.01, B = 0.87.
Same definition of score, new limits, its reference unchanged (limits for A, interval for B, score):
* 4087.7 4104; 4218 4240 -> -9.2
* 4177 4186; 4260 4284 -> -9.1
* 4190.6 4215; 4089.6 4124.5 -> -9.0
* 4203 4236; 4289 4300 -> -8.9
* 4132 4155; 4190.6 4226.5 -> -8.5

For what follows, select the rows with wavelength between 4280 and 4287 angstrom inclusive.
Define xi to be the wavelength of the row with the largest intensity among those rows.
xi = 4283.77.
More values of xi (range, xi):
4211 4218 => 4214.31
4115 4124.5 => 4115.53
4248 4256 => 4250.37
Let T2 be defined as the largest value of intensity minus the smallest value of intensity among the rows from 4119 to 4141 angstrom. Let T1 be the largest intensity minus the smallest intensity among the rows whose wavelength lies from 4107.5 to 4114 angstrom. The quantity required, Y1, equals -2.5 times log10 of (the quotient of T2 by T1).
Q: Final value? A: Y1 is 0.21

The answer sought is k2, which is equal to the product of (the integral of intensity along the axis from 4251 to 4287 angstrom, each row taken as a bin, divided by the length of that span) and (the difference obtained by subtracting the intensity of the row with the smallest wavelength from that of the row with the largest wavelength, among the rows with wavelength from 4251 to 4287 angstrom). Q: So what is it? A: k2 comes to -2.2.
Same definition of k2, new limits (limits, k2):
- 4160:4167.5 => -1.7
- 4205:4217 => 1.8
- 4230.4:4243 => -3.8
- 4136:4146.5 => -0.9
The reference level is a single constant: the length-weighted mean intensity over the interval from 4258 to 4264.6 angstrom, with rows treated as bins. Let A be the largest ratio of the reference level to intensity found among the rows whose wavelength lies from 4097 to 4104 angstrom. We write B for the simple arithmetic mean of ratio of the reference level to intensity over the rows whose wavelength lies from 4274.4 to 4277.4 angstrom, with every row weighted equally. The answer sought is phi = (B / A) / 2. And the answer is 0.31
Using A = 1.6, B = 0.99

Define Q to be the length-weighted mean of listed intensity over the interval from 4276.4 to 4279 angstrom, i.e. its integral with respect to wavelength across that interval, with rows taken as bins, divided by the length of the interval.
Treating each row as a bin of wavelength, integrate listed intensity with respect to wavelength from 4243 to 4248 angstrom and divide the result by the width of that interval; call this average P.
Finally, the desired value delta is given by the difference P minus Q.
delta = -0.59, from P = 3.55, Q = 4.1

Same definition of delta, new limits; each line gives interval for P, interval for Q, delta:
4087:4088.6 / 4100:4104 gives -0.43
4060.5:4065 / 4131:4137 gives -0.01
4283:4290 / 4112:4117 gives 0.10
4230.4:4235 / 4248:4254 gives 0.62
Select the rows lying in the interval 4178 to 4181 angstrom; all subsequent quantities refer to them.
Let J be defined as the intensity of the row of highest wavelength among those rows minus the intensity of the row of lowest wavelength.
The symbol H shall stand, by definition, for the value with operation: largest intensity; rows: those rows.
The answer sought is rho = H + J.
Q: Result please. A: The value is 5.8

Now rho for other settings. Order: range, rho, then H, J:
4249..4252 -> 3.6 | 3.933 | -0.3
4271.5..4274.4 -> 4.5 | 4.052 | 0.5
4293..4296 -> 5.5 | 4.209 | 1.3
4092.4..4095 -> 3.5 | 3.315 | 0.2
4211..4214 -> 3.1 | 3.485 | -0.4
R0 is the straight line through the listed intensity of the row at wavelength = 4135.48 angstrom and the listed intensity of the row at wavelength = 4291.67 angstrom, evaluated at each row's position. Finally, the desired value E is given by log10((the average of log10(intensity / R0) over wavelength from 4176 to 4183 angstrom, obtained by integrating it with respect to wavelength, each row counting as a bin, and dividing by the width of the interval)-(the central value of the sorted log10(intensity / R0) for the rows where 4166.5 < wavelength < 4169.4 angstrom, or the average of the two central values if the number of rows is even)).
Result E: -1.60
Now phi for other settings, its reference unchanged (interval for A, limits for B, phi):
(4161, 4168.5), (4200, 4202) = 0.40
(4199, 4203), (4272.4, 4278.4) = 0.44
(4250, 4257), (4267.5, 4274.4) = 0.31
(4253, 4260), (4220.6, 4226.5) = 0.39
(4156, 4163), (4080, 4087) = 0.44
